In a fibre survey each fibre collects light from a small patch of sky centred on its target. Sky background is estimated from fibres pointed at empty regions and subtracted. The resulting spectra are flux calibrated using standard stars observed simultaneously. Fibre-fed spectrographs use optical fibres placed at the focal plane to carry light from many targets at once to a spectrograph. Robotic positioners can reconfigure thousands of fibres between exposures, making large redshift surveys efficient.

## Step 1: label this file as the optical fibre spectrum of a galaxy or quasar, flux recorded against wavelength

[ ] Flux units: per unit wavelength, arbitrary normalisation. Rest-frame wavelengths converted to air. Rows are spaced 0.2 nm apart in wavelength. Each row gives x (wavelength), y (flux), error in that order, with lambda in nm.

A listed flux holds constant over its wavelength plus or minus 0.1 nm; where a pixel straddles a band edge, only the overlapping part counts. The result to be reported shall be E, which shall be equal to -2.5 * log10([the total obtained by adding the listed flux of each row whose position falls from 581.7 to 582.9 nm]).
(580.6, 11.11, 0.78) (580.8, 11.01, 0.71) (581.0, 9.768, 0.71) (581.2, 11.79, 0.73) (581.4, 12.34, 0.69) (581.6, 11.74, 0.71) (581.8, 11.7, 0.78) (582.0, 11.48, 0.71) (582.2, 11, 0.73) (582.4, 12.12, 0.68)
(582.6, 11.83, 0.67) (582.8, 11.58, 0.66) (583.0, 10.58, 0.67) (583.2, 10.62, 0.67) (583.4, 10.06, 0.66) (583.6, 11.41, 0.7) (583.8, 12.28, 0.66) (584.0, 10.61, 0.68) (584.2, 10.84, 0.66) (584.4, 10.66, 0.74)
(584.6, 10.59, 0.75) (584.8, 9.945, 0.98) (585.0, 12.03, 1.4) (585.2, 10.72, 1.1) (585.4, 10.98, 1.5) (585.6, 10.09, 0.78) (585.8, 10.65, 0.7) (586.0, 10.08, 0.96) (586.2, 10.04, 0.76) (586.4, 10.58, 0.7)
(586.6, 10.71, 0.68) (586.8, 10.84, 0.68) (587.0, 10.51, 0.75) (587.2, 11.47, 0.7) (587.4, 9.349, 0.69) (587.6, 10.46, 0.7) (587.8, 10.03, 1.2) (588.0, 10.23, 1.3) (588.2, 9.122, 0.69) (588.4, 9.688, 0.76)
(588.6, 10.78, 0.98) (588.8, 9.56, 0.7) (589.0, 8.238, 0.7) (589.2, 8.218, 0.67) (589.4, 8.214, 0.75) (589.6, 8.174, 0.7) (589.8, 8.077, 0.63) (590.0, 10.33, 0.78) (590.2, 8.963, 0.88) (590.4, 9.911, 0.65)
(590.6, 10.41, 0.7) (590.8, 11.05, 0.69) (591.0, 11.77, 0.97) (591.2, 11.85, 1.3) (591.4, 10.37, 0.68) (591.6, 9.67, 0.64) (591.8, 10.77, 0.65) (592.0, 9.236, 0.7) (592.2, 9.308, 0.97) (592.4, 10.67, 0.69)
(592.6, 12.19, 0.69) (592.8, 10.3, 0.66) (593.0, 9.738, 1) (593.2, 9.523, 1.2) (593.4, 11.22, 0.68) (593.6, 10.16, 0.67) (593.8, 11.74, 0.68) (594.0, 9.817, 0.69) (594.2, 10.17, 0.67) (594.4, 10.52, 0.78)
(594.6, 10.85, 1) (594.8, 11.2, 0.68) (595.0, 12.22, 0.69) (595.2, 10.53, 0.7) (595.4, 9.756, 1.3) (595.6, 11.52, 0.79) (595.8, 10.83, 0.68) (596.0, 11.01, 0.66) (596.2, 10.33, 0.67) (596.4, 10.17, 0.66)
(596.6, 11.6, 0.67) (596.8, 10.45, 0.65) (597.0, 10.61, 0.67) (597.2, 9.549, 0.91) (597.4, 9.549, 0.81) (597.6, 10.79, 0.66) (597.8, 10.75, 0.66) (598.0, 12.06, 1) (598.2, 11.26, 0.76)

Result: -4.6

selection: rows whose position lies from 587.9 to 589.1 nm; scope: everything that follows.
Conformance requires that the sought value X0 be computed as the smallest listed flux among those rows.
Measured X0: 8.238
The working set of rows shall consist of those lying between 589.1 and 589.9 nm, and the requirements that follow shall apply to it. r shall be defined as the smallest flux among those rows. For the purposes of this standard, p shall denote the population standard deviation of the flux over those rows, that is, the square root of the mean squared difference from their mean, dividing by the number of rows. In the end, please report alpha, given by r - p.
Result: 8.0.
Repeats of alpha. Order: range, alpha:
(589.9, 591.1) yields 8.1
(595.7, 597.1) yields 9.7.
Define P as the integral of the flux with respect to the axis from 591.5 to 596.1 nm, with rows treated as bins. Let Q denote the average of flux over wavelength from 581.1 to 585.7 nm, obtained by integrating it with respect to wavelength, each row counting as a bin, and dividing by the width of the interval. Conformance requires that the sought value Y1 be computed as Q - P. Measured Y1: -37.4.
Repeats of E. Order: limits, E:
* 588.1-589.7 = -4.6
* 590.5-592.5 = -5.1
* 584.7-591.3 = -6.3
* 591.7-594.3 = -5.3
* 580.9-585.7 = -6.1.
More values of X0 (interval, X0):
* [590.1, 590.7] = 8.963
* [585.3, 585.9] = 10.09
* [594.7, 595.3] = 10.53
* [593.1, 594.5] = 9.523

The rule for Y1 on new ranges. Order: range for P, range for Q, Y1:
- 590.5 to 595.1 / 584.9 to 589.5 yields -38.8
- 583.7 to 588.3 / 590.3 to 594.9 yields -38.0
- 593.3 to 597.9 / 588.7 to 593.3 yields -39.2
